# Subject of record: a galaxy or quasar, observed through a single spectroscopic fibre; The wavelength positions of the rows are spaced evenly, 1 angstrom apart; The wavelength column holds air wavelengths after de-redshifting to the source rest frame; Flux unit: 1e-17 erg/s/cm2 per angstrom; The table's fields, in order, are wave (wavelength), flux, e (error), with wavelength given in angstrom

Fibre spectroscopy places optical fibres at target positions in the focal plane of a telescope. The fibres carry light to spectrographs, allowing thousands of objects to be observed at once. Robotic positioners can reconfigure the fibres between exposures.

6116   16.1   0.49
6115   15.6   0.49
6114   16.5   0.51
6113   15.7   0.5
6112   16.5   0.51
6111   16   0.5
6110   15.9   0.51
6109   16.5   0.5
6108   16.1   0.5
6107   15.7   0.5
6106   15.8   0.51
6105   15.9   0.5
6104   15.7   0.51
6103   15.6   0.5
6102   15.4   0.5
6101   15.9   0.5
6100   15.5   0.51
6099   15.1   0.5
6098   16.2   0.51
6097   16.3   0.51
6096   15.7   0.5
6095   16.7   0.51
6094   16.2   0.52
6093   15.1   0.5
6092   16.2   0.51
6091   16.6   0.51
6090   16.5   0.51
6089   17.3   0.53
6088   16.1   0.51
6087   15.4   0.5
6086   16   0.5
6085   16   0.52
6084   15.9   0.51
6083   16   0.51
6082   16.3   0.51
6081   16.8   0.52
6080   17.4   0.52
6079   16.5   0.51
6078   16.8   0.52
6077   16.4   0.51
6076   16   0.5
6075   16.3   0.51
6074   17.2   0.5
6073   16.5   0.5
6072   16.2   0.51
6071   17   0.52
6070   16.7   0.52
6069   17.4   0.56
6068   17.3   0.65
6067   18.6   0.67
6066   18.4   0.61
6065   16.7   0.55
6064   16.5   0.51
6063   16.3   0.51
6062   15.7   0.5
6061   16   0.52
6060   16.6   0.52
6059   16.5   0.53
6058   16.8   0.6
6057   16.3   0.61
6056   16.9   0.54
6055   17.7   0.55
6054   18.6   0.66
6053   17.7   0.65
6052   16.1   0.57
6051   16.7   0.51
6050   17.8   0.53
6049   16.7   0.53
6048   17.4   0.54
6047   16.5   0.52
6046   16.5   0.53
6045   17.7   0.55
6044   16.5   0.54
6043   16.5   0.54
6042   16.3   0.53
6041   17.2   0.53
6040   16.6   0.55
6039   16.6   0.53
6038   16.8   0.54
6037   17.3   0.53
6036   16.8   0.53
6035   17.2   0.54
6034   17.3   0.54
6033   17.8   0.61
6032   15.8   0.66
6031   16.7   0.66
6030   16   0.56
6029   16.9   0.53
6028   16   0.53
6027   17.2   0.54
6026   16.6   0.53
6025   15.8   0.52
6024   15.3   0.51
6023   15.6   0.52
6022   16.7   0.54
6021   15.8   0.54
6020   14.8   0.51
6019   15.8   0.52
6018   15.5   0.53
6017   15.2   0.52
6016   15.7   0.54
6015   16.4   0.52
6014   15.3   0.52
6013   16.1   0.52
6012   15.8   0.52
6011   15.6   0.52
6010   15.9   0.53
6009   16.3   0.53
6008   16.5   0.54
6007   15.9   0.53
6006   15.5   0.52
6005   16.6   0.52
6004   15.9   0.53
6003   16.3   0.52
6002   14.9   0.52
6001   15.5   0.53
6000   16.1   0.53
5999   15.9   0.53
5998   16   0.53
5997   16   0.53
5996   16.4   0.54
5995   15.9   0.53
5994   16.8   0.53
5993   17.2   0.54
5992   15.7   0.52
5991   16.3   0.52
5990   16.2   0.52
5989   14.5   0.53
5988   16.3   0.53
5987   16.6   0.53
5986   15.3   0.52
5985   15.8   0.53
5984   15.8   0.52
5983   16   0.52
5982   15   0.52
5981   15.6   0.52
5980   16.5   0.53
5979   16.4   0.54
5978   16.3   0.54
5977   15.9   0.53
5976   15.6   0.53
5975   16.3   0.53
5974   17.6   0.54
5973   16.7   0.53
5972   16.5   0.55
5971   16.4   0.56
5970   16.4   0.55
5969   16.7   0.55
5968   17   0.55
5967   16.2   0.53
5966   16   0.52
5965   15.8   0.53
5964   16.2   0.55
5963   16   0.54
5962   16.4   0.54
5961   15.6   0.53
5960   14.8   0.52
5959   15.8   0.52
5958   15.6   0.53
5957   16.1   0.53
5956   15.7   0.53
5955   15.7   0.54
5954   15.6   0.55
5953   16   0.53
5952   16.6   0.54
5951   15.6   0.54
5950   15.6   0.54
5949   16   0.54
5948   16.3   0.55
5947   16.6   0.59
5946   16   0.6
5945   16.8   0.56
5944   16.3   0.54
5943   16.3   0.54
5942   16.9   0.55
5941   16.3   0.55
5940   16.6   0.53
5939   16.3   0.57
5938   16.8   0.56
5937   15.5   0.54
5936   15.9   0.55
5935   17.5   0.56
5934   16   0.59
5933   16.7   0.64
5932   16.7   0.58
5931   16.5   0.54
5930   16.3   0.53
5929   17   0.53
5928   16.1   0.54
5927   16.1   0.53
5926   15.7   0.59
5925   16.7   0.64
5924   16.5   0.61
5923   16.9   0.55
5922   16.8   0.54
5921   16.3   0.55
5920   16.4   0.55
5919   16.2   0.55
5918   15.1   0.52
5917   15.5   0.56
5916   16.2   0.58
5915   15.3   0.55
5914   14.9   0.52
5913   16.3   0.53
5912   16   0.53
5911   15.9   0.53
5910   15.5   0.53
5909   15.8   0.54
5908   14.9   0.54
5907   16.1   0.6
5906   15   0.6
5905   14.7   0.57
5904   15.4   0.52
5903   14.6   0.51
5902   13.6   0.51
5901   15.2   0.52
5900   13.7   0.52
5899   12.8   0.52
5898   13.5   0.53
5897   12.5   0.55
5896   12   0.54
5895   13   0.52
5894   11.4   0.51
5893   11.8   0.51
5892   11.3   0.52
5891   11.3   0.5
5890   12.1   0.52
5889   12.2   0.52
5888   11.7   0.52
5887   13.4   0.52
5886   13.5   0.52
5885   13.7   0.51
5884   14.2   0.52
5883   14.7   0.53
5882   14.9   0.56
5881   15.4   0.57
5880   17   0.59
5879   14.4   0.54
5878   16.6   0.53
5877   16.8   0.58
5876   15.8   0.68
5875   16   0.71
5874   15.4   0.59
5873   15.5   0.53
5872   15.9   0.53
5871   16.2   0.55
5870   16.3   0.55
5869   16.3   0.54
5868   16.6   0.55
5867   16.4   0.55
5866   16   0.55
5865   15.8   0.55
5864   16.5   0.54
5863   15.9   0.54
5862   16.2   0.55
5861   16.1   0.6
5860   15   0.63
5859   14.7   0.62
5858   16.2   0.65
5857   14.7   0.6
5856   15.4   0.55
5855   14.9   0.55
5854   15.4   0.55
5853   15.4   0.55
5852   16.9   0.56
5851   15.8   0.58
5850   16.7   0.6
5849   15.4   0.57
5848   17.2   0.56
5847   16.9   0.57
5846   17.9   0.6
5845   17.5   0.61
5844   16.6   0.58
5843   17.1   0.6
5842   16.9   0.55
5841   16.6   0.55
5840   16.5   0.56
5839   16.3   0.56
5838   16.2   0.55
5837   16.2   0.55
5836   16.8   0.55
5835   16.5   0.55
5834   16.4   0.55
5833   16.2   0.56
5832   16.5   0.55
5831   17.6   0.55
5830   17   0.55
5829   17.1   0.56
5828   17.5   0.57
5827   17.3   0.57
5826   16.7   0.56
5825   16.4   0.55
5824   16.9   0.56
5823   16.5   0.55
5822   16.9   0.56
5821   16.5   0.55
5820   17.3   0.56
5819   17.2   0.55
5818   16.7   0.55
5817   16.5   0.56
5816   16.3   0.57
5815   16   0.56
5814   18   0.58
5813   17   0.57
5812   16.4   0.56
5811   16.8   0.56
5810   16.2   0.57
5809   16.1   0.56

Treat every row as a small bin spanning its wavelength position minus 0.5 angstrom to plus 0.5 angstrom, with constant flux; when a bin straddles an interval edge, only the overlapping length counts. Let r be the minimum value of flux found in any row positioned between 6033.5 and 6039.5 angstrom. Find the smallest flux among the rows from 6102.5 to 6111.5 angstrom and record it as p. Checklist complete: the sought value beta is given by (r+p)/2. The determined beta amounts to 16.1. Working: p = 15.6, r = 16.6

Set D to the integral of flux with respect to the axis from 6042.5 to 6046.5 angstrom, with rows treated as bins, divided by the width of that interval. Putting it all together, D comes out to 16.8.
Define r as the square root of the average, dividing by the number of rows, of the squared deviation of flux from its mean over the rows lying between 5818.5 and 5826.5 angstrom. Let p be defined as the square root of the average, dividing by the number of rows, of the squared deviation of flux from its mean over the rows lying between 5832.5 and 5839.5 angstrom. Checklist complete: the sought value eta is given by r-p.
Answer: 0.11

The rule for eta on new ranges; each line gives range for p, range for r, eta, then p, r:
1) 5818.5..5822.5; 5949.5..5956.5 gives 0.03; 0.31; 0.34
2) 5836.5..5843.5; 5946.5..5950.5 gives 0.05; 0.32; 0.37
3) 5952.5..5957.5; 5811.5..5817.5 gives 0.46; 0.19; 0.65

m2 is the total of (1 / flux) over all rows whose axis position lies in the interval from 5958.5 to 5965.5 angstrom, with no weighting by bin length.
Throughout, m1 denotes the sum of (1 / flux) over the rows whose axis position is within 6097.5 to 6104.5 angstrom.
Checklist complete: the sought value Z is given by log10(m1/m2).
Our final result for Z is 0.00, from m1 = 0.448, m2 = 0.443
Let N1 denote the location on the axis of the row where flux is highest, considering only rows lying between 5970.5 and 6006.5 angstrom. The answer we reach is 5974 angstrom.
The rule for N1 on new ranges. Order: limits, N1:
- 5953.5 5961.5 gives 5957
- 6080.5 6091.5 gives 6089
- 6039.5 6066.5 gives 6054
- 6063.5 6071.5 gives 6067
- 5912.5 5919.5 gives 5913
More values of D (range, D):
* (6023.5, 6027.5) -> 16.2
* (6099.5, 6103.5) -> 15.6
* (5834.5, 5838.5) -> 16.4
